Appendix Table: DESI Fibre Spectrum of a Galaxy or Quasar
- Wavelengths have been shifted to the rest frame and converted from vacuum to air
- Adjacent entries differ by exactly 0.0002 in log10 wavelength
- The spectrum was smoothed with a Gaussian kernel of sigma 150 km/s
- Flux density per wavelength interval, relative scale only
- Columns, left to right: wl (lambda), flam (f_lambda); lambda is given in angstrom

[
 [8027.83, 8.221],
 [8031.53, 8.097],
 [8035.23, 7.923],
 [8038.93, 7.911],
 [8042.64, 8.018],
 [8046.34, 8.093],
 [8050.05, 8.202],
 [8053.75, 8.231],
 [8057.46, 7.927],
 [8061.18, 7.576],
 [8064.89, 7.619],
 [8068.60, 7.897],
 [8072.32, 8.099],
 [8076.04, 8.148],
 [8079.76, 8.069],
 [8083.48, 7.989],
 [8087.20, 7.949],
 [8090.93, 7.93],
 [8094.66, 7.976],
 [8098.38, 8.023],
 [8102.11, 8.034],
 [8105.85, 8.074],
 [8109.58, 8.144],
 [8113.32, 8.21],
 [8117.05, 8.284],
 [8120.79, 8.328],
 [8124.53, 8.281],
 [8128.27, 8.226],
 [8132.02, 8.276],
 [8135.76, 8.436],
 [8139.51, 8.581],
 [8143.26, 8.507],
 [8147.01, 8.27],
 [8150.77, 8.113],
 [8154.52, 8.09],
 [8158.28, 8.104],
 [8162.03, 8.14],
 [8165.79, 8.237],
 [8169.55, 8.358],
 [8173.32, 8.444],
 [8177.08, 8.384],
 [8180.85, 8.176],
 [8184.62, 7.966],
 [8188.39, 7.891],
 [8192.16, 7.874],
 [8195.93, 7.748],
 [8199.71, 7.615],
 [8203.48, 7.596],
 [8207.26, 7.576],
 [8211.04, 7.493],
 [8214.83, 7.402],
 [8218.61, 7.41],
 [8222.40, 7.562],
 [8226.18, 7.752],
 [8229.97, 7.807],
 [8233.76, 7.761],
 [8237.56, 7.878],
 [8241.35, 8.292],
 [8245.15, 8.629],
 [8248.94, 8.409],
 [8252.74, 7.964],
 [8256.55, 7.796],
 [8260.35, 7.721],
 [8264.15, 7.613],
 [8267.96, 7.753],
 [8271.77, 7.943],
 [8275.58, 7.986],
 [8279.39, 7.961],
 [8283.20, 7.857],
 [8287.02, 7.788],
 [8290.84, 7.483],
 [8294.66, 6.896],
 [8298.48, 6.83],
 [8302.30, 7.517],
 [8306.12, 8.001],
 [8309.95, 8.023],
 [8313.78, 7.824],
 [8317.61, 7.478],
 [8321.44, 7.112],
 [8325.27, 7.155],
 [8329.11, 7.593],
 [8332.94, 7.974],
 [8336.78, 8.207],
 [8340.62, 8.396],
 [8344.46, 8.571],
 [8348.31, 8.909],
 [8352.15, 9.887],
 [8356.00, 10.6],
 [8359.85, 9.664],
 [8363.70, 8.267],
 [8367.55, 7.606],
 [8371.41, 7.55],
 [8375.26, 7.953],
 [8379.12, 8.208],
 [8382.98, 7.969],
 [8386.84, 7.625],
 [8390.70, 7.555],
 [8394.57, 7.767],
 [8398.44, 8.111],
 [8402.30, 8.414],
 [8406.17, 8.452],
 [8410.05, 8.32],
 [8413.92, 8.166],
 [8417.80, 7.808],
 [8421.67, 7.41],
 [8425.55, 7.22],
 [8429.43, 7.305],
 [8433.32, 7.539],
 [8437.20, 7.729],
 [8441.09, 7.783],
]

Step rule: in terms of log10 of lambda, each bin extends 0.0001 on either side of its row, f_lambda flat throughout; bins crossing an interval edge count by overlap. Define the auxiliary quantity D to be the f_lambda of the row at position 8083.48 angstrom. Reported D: 7.989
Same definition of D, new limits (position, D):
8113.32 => 8.21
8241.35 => 8.292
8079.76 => 8.069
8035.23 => 7.923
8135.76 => 8.436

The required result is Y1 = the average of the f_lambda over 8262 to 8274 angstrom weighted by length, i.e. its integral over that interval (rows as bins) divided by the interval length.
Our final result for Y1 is 7.77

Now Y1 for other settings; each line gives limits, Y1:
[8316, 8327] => 7.25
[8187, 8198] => 7.83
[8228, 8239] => 7.81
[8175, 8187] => 8.17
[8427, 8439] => 7.51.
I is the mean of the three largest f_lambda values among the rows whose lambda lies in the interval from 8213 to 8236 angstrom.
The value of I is 7.77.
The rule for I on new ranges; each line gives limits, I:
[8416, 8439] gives 7.69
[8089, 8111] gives 8.08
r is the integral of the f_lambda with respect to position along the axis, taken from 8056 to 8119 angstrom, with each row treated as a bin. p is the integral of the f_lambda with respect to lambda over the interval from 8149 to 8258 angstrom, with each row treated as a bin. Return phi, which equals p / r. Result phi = 1.7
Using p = 866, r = 504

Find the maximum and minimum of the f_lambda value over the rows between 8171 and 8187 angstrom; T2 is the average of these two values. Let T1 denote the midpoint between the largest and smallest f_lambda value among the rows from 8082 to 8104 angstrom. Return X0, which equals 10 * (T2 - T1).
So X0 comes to 2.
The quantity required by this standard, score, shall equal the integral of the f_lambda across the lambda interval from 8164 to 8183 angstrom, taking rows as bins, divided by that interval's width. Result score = 8.31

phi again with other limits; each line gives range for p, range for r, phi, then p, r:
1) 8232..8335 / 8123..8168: 2.1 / 798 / 372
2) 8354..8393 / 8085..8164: 0.5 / 324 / 647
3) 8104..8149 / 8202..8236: 1.4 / 374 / 258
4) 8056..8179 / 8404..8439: 3.7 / 1002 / 272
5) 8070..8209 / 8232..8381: 0.9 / 1128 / 1196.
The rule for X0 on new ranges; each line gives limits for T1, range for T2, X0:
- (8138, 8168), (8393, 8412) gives -2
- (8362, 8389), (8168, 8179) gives 5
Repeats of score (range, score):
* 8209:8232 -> 7.57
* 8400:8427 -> 7.99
